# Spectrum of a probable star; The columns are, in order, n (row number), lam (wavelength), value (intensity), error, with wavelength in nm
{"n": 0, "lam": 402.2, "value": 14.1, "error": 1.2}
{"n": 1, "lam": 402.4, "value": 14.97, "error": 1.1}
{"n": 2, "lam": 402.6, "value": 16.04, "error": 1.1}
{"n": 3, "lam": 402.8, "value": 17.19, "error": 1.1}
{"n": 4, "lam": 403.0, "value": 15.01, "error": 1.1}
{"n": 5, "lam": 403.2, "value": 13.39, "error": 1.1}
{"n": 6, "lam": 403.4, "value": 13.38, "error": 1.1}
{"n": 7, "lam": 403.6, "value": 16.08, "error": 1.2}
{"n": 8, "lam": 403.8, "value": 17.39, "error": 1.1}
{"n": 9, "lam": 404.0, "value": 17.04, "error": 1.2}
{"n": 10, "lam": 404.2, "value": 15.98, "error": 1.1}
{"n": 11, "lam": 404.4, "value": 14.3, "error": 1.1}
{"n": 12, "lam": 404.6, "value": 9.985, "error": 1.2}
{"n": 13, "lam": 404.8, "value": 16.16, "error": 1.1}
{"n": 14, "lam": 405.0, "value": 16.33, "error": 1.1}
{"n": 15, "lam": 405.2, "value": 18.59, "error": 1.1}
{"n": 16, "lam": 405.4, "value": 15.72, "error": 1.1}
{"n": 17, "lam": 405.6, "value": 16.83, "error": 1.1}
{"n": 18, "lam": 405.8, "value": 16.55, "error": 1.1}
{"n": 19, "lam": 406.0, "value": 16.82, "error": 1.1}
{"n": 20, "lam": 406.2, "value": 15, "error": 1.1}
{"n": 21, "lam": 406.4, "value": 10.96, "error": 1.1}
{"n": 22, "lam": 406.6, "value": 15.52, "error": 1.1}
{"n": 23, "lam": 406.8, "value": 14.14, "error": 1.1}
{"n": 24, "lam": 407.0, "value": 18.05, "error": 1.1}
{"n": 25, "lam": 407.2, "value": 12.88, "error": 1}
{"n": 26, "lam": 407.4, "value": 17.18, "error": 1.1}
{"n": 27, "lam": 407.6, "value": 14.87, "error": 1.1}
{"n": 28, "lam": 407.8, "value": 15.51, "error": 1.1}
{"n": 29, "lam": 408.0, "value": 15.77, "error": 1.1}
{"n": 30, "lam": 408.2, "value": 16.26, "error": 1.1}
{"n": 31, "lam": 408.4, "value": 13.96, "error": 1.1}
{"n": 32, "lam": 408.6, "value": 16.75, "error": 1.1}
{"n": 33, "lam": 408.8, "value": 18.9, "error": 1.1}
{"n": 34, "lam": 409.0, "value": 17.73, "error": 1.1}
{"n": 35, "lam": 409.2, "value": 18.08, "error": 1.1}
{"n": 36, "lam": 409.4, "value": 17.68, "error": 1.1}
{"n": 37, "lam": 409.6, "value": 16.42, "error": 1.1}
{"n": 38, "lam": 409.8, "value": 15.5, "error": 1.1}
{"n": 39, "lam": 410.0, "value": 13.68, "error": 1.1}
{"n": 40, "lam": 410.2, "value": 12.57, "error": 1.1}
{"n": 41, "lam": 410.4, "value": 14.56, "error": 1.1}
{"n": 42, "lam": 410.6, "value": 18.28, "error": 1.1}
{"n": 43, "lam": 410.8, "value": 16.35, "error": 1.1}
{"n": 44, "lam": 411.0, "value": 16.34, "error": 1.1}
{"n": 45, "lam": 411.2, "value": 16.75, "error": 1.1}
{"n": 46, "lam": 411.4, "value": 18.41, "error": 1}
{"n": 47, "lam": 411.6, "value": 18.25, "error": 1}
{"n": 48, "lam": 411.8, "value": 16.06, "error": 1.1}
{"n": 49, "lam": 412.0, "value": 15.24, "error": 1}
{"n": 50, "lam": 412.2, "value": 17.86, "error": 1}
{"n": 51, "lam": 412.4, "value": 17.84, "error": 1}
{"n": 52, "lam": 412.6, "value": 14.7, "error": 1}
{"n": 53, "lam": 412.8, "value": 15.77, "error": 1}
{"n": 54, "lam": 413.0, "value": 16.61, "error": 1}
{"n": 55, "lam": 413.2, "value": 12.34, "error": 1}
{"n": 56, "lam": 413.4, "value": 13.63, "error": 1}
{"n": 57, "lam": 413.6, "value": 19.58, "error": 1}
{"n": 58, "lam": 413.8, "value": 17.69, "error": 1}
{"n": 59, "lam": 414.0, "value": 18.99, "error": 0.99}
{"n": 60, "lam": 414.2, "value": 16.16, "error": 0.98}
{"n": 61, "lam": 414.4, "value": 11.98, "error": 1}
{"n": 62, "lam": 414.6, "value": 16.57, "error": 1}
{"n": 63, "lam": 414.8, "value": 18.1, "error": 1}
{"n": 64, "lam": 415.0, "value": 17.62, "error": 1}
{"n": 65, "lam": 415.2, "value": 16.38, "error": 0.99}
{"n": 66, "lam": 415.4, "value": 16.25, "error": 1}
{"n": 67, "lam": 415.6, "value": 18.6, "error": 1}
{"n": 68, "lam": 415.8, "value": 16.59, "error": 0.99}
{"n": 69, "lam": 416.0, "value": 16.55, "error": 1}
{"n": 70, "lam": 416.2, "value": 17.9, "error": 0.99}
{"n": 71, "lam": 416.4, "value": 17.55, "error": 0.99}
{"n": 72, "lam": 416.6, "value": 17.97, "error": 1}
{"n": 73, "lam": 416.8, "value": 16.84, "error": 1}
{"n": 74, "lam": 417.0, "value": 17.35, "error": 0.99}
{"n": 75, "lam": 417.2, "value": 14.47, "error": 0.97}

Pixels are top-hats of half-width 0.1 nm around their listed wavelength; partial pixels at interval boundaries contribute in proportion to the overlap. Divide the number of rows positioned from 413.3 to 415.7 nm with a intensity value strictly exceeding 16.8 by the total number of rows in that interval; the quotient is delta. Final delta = 0.50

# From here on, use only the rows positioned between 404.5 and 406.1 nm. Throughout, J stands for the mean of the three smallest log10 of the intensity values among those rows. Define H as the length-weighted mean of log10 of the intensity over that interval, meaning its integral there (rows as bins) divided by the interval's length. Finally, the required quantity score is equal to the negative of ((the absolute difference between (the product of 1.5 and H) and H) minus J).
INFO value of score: 0.537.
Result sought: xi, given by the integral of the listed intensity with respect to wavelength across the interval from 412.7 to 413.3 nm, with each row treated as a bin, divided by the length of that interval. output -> 14.9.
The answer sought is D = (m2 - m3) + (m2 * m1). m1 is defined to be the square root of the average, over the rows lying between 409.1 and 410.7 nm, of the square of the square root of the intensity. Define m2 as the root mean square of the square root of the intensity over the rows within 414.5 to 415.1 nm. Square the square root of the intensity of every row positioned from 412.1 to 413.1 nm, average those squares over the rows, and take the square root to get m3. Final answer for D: 16.7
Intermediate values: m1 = 3.98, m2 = 4.17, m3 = 4.07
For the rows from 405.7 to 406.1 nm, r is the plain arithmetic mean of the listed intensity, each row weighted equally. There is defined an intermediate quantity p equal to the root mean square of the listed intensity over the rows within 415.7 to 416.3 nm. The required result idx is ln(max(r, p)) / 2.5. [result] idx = 1.13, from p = 17.0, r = 16.7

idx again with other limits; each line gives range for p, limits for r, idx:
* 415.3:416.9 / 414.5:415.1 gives 1.14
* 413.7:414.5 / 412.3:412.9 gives 1.12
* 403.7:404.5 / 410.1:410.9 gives 1.11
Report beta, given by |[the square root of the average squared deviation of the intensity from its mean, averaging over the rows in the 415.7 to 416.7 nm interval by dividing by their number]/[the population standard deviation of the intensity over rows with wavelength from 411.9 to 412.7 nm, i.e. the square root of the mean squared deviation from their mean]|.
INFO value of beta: 0.4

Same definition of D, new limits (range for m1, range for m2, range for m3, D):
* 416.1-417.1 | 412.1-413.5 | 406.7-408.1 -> 16.5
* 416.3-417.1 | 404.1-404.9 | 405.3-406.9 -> 15.5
